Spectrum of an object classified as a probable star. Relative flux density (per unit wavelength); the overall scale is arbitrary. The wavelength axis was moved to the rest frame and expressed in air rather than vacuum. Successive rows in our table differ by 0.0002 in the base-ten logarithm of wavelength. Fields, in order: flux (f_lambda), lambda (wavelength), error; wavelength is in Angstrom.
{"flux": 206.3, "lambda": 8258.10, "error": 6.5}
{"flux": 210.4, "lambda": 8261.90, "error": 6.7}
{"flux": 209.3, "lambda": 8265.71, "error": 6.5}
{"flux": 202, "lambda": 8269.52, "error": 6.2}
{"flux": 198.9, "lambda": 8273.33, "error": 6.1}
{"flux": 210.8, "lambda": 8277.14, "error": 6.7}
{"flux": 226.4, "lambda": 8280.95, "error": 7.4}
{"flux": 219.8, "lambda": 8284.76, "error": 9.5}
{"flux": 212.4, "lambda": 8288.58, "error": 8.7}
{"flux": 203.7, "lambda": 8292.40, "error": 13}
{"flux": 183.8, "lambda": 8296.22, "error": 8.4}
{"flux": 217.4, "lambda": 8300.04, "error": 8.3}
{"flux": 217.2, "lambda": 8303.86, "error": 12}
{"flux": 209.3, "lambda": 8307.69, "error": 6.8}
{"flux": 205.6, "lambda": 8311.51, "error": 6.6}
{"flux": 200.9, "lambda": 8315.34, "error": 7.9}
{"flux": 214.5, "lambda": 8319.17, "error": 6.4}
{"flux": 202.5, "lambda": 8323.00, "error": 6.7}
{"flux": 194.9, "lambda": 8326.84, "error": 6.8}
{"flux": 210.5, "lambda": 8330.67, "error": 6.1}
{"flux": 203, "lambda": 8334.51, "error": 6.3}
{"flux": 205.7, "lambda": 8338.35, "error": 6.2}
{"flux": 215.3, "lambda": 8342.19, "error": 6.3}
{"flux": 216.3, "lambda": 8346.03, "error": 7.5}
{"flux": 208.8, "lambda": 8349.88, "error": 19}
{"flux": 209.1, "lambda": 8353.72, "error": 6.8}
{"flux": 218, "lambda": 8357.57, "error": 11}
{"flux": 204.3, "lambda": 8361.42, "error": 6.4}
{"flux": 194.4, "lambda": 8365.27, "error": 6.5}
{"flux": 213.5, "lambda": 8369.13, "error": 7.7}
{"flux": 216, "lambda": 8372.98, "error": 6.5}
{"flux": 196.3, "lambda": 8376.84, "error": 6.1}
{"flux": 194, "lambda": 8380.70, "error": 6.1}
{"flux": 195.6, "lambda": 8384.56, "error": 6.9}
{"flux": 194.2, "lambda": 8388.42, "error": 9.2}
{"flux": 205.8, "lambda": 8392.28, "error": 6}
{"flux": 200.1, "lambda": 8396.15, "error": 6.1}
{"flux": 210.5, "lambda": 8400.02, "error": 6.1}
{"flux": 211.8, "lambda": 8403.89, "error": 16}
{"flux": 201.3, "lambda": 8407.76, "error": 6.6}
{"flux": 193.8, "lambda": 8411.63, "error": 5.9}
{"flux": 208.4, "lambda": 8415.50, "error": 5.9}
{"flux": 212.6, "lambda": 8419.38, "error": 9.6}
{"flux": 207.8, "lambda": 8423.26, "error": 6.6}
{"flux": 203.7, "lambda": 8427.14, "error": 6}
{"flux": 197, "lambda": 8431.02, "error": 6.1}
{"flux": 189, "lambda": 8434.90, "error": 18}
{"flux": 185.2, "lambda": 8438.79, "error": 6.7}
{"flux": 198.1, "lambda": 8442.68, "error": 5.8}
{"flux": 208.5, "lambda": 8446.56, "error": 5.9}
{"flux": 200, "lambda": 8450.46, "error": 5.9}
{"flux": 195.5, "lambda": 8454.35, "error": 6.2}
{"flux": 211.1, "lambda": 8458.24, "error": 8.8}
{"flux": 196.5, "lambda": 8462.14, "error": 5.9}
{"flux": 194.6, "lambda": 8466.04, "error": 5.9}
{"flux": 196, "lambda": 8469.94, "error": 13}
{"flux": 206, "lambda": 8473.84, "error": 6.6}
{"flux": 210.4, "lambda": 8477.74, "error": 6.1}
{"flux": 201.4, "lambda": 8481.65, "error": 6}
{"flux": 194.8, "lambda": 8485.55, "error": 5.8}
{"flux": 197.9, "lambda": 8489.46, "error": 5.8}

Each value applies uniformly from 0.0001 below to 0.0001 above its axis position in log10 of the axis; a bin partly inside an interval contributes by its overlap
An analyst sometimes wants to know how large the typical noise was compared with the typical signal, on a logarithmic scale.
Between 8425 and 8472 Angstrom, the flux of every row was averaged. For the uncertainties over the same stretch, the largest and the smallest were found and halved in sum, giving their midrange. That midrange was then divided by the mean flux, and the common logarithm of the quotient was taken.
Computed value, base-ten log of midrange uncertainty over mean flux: -1.22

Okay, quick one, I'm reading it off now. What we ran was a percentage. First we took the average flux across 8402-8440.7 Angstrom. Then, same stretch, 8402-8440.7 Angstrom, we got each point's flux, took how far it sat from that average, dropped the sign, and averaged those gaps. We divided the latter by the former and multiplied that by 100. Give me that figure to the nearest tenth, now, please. 3.9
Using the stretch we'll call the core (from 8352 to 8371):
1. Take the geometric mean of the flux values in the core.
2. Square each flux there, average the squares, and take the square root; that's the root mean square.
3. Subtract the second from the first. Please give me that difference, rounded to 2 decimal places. -0.32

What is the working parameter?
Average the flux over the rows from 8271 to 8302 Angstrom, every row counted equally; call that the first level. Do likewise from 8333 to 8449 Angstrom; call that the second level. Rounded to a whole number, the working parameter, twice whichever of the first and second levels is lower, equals 408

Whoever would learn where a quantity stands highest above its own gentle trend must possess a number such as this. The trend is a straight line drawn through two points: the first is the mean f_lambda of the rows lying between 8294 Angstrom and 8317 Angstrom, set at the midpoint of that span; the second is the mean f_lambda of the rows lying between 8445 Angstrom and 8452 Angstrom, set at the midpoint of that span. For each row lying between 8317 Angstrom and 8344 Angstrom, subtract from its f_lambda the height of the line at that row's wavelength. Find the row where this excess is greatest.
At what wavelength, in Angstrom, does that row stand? 8342.19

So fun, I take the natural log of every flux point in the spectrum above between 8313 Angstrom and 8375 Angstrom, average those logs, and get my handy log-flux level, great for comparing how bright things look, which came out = 5.34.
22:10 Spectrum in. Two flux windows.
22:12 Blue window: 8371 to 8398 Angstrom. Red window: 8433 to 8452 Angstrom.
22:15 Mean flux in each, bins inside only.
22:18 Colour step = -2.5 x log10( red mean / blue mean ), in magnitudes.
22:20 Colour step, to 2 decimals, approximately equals 0.02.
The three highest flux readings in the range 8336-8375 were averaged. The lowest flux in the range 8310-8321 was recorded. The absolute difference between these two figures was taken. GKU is 15.9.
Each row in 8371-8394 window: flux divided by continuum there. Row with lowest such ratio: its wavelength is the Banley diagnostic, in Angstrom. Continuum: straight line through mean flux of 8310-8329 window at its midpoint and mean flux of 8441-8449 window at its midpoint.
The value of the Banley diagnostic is 8380.70 Angstrom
